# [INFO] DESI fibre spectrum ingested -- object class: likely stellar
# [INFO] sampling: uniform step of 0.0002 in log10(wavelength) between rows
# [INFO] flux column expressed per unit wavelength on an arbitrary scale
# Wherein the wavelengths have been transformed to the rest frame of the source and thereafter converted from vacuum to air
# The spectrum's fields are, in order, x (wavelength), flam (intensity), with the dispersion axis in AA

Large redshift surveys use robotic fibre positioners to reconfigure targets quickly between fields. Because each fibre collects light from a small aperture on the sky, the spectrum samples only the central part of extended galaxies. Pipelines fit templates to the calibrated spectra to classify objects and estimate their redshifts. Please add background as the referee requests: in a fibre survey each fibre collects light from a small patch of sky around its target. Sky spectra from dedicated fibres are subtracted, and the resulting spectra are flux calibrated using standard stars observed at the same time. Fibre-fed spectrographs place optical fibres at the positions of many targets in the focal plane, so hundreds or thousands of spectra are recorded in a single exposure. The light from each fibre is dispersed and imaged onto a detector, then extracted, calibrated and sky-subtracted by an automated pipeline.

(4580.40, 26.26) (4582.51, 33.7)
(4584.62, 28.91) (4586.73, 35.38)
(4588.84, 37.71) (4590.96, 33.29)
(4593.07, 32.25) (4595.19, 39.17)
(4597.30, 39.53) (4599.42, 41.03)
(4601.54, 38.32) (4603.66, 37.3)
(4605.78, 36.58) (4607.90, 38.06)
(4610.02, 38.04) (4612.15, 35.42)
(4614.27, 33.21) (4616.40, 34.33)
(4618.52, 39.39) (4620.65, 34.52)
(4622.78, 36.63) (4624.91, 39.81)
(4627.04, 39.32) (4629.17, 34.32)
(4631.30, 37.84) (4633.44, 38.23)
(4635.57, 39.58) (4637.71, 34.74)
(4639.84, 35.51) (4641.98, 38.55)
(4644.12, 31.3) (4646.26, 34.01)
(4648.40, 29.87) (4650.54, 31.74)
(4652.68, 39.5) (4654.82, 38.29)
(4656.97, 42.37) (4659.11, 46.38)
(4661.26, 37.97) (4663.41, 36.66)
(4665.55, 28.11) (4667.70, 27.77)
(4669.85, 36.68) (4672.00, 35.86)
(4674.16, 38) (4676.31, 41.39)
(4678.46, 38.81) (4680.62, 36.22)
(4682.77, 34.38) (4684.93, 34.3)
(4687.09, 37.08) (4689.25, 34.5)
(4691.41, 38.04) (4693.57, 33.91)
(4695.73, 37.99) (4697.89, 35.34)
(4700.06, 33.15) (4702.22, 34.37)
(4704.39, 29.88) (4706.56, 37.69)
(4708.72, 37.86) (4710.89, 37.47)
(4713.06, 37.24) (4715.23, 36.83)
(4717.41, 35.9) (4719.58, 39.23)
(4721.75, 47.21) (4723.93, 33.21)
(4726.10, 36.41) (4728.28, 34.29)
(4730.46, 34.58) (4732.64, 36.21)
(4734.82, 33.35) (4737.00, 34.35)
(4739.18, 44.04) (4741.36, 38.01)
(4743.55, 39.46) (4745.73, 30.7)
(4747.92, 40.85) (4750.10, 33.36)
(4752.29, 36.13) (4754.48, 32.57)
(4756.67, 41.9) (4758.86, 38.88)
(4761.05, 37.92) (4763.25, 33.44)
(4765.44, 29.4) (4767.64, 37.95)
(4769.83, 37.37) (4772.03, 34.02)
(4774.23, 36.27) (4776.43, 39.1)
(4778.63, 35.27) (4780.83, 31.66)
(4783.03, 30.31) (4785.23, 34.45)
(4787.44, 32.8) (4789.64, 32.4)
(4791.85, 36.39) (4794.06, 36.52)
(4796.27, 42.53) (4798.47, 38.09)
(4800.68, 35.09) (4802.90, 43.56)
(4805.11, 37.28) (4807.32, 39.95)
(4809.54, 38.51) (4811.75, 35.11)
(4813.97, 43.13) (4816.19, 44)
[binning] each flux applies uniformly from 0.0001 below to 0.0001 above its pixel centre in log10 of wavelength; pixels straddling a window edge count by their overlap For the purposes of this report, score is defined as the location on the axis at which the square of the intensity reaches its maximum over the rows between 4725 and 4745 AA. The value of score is 4739.18 AA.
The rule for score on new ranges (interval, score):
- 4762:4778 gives 4776.43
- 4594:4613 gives 4599.42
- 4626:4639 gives 4635.57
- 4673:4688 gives 4676.31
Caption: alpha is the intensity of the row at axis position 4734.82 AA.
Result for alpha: 33.35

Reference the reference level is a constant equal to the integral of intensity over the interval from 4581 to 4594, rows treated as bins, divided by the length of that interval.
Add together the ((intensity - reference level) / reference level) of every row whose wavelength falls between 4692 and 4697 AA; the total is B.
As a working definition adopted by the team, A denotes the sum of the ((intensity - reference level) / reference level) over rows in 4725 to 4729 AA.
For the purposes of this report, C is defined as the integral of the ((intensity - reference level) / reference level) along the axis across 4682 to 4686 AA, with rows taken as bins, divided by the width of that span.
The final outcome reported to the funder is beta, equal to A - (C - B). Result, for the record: 0.25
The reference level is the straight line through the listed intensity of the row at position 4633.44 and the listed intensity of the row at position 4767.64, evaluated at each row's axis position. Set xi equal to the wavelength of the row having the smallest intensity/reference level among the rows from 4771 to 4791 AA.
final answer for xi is 4783.03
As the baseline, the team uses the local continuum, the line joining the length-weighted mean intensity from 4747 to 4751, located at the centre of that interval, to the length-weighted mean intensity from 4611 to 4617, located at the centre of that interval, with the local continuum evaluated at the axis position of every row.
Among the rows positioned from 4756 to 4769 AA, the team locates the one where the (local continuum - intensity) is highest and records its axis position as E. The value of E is 4765.44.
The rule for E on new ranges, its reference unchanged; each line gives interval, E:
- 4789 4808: 4789.64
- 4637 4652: 4648.40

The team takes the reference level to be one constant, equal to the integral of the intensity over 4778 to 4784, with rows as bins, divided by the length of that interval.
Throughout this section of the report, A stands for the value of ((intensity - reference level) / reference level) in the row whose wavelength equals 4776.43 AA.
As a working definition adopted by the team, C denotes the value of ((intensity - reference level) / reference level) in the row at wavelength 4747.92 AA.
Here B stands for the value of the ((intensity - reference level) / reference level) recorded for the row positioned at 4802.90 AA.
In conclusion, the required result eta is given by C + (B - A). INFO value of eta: 0.4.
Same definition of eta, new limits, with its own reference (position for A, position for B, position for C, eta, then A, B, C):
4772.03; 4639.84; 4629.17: 0.1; 0.05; 0.10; 0.06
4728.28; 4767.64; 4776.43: 0.3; 0.06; 0.18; 0.21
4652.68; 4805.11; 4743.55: 0.2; 0.22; 0.16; 0.22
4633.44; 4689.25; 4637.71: 0.0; 0.19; 0.07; 0.08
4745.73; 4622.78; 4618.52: 0.4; -0.05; 0.14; 0.22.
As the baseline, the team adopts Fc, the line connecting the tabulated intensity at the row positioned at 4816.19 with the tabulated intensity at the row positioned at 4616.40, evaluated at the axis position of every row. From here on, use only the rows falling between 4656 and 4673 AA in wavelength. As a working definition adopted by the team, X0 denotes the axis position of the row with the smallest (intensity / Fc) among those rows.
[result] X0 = 4667.70 AA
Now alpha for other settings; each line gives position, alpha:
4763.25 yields 33.44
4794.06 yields 36.52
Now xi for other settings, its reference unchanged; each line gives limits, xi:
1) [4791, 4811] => 4800.68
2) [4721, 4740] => 4723.93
